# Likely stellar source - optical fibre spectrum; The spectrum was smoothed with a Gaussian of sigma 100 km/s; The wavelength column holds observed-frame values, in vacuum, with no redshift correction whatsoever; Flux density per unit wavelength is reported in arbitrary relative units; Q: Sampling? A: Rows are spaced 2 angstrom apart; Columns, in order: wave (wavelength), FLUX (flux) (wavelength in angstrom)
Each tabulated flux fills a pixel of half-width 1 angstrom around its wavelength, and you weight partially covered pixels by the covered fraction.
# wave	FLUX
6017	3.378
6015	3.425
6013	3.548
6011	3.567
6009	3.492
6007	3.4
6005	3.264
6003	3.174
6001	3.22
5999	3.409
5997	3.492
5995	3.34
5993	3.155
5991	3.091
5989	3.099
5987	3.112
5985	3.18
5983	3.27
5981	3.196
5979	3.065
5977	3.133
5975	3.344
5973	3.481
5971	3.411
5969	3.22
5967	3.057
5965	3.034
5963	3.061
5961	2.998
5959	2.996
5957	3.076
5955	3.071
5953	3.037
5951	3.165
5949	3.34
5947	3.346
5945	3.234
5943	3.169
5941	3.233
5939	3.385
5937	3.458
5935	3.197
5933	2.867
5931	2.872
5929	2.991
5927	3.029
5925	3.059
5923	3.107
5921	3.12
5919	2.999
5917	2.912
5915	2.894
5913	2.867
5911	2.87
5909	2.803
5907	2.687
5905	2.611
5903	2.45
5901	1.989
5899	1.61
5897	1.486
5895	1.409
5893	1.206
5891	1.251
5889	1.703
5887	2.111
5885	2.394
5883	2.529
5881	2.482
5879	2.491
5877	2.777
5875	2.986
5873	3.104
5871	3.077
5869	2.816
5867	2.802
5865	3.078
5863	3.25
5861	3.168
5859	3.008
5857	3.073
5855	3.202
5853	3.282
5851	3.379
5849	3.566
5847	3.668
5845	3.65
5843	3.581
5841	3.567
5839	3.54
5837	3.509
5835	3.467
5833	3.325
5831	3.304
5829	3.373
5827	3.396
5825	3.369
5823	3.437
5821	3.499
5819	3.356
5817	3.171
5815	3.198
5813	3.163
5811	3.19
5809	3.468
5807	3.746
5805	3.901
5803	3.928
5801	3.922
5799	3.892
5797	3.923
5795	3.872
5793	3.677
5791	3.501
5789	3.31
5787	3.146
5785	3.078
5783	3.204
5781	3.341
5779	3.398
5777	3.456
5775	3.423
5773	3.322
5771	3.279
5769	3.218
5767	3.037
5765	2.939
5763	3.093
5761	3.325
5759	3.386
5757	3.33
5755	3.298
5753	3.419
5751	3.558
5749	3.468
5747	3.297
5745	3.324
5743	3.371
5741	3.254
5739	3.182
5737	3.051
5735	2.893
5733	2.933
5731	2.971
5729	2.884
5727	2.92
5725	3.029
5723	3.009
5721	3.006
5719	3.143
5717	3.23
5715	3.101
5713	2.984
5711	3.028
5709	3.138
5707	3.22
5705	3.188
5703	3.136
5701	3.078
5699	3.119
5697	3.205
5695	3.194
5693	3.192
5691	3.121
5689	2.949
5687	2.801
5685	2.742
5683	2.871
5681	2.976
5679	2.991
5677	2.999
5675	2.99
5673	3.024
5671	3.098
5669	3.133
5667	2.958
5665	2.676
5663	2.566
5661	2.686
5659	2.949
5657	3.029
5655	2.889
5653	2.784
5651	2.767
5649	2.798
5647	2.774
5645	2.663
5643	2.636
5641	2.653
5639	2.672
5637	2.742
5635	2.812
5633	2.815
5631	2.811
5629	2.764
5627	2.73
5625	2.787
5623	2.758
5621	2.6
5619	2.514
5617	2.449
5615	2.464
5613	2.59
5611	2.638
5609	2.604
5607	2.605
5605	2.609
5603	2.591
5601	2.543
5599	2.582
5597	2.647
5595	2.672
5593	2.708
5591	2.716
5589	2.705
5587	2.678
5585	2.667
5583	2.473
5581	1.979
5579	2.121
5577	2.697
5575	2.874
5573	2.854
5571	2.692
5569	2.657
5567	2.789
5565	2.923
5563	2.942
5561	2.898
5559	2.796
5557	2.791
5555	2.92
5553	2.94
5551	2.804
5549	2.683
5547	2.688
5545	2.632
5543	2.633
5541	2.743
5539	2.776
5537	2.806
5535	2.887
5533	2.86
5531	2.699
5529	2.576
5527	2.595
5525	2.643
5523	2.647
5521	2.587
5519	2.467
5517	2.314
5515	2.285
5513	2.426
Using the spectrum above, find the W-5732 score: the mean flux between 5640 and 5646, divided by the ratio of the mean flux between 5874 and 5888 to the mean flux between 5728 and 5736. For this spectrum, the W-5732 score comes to 3.05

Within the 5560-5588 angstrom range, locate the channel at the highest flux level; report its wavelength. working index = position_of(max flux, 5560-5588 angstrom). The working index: 5563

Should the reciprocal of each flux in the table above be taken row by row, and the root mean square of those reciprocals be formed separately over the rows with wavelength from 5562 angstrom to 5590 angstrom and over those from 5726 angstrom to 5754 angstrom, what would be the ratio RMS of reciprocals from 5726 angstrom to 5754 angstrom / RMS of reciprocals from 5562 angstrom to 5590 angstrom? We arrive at 0.82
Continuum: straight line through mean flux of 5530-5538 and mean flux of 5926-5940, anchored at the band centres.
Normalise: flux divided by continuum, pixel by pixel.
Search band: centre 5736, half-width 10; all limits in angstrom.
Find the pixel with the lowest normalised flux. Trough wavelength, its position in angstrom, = 5729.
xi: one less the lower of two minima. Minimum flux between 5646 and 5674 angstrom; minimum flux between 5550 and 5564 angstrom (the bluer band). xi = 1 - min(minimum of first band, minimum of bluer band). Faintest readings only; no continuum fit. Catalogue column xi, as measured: -1.6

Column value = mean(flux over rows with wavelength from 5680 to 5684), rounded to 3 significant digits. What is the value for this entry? 2.92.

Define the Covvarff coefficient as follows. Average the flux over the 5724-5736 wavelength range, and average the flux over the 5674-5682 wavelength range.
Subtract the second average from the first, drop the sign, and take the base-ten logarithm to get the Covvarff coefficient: -1.3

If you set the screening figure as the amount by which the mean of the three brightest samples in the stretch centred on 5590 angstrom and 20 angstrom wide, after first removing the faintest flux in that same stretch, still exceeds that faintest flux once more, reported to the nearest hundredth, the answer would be -1.25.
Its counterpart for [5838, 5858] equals -2.51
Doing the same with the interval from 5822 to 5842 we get -3.07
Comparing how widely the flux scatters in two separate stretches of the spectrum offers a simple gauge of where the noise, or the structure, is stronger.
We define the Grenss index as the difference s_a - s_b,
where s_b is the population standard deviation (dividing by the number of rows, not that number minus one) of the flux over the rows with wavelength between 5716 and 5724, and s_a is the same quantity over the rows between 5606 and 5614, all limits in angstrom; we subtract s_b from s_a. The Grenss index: -0.08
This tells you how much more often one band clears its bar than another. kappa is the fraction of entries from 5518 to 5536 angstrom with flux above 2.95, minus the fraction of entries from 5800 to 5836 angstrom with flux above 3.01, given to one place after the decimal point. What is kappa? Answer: -1.0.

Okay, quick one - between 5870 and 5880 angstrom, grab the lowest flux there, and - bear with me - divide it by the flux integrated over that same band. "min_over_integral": 0.09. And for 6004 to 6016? 0.08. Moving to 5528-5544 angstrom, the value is 0.06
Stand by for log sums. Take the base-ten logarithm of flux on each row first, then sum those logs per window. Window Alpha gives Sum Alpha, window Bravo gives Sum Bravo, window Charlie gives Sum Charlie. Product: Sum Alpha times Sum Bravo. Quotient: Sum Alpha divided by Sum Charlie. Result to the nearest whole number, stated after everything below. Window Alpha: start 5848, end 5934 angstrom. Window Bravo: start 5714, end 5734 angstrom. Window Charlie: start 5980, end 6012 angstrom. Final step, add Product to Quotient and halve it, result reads 44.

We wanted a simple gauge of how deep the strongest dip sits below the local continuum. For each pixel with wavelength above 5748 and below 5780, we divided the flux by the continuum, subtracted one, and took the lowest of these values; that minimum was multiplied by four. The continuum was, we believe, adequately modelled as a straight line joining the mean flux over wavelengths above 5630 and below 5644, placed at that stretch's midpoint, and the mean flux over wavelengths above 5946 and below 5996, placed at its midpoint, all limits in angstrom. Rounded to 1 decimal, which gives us 0.1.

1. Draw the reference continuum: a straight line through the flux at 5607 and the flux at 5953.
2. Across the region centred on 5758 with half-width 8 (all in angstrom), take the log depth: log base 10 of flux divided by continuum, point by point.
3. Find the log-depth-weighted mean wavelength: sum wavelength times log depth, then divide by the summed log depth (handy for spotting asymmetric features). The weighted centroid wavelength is 5756.6 angstrom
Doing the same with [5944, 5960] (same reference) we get 5947.7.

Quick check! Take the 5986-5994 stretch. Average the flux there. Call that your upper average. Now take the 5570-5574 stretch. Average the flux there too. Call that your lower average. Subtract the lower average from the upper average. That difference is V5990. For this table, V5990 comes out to 0.34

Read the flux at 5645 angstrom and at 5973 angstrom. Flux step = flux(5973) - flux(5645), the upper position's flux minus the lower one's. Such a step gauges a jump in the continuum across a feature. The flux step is 0.82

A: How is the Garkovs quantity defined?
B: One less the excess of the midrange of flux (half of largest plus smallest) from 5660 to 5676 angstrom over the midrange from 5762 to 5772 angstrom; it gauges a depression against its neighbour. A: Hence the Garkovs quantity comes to 1.3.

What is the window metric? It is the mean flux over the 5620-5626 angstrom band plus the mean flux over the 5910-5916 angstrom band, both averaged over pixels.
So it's 5.6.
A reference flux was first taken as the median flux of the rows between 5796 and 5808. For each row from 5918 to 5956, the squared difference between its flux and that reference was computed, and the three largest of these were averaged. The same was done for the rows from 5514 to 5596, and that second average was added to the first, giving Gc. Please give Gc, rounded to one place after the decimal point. 4.2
